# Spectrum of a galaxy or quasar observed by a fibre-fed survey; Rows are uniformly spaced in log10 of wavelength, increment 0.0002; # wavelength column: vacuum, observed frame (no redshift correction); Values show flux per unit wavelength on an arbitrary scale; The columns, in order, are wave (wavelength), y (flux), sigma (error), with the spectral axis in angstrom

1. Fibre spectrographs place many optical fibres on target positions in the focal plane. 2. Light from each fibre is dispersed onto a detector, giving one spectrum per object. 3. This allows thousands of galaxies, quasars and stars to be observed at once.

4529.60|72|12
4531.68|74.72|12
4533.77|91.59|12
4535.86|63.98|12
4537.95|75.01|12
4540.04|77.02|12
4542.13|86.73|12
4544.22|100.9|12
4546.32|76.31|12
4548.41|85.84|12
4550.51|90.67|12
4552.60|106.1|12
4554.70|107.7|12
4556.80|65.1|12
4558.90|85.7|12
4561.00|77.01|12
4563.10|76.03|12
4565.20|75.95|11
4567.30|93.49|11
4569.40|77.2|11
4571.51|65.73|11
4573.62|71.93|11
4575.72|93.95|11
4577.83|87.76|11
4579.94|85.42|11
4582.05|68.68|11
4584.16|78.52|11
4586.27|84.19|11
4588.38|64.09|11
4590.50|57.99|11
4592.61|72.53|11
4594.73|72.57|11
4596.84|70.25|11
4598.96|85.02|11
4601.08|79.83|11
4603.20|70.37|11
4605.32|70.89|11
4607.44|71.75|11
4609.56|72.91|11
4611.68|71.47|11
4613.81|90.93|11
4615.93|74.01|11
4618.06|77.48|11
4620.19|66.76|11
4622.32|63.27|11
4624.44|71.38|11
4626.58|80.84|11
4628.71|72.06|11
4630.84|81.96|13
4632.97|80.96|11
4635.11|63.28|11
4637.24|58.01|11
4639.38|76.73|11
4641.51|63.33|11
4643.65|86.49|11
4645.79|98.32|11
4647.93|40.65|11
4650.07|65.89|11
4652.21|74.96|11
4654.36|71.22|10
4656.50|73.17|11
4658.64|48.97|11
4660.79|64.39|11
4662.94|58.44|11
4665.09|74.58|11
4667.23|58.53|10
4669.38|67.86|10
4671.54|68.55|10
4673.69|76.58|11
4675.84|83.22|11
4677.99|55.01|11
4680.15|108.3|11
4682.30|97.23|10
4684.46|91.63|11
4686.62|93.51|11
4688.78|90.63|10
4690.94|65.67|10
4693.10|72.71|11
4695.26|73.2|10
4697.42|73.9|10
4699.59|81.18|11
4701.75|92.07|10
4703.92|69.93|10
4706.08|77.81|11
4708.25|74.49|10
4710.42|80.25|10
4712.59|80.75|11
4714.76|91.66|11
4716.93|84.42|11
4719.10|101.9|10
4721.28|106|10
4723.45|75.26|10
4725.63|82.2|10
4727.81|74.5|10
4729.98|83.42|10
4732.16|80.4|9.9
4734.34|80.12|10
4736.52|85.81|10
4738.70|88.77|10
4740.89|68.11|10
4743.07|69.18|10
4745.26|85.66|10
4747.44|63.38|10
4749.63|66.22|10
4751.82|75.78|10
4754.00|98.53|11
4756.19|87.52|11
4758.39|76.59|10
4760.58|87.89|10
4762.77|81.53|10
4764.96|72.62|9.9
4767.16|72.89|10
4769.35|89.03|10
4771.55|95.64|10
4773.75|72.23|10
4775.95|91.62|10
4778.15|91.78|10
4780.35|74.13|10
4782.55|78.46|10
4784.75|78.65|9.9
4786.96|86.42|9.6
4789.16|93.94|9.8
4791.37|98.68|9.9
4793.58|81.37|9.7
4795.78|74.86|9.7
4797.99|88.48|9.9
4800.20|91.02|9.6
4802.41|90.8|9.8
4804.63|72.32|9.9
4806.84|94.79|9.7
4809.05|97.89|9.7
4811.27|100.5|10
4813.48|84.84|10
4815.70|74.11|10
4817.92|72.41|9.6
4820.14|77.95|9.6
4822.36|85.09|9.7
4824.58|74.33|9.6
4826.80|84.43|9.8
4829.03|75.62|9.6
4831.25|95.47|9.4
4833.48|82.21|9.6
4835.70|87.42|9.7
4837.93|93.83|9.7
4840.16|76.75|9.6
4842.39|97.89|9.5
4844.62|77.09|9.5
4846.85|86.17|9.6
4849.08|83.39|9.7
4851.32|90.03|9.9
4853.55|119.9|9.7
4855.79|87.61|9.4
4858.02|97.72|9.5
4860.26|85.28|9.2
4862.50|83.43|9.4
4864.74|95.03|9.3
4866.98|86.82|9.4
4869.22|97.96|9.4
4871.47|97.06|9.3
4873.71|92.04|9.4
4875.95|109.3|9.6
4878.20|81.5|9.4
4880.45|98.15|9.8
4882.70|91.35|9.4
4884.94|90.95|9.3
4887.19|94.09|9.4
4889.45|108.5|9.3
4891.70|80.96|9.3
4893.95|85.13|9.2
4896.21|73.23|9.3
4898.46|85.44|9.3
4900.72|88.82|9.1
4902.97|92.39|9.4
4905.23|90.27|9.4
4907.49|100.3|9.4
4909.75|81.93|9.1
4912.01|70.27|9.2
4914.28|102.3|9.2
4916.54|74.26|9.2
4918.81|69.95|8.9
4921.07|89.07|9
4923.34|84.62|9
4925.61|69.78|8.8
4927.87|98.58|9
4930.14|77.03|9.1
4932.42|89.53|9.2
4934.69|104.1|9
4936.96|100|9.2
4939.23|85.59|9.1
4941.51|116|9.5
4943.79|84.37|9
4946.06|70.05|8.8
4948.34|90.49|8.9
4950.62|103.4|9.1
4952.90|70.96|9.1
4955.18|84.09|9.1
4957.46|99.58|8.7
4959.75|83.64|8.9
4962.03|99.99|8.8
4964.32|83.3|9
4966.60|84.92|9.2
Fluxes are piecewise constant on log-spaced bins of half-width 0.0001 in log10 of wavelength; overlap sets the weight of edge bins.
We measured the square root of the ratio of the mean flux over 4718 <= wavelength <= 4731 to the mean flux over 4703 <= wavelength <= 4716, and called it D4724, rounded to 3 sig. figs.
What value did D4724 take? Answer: 1.05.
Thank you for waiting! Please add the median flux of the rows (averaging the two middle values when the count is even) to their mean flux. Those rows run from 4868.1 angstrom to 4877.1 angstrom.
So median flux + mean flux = 197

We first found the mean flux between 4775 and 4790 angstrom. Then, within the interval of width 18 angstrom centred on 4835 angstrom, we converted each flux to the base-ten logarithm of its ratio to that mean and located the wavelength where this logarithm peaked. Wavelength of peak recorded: 4842.39 angstrom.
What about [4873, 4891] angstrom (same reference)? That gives 4875.95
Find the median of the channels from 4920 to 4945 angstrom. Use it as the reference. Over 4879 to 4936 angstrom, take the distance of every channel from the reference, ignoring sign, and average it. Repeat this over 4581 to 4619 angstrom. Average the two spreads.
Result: 12.0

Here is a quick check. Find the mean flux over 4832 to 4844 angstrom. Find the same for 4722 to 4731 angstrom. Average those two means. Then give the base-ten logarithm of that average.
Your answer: 1.92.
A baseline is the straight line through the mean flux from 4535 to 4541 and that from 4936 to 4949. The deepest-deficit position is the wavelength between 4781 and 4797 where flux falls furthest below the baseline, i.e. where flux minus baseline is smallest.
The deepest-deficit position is 4795.78 angstrom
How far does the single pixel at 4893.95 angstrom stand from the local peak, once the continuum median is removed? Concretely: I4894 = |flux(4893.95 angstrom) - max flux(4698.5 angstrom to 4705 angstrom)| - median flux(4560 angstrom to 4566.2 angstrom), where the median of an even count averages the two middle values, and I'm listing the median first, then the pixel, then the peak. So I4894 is -69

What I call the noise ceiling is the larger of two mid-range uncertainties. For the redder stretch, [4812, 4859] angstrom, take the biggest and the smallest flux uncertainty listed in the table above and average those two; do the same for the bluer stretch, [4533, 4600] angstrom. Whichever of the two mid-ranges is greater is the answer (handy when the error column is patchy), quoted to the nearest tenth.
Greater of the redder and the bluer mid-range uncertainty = 11.5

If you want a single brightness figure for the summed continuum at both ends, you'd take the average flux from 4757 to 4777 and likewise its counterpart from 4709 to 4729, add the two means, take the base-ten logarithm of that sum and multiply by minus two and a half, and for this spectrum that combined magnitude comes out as -5.57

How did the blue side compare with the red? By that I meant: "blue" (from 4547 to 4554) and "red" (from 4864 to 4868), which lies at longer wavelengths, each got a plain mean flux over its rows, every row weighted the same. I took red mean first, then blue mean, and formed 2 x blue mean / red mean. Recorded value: 2.07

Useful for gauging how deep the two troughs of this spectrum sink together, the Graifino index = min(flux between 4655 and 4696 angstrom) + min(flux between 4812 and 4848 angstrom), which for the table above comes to 121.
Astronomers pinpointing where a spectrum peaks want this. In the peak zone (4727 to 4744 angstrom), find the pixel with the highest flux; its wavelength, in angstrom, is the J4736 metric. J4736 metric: 4738.70 angstrom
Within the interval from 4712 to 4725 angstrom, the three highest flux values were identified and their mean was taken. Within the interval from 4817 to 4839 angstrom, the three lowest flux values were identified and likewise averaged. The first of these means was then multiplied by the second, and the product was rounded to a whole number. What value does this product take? 7401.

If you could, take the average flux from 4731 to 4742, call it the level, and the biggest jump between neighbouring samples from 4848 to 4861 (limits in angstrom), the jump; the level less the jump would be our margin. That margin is 48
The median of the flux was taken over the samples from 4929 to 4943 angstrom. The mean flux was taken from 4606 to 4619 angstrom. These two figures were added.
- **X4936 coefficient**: 171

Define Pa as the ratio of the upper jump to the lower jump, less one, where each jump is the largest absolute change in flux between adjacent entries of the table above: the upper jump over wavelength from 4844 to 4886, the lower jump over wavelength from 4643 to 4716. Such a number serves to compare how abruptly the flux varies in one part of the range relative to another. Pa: -0.4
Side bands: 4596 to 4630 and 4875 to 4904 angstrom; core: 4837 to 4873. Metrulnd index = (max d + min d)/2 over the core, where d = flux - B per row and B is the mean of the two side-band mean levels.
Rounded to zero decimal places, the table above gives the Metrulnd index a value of 16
